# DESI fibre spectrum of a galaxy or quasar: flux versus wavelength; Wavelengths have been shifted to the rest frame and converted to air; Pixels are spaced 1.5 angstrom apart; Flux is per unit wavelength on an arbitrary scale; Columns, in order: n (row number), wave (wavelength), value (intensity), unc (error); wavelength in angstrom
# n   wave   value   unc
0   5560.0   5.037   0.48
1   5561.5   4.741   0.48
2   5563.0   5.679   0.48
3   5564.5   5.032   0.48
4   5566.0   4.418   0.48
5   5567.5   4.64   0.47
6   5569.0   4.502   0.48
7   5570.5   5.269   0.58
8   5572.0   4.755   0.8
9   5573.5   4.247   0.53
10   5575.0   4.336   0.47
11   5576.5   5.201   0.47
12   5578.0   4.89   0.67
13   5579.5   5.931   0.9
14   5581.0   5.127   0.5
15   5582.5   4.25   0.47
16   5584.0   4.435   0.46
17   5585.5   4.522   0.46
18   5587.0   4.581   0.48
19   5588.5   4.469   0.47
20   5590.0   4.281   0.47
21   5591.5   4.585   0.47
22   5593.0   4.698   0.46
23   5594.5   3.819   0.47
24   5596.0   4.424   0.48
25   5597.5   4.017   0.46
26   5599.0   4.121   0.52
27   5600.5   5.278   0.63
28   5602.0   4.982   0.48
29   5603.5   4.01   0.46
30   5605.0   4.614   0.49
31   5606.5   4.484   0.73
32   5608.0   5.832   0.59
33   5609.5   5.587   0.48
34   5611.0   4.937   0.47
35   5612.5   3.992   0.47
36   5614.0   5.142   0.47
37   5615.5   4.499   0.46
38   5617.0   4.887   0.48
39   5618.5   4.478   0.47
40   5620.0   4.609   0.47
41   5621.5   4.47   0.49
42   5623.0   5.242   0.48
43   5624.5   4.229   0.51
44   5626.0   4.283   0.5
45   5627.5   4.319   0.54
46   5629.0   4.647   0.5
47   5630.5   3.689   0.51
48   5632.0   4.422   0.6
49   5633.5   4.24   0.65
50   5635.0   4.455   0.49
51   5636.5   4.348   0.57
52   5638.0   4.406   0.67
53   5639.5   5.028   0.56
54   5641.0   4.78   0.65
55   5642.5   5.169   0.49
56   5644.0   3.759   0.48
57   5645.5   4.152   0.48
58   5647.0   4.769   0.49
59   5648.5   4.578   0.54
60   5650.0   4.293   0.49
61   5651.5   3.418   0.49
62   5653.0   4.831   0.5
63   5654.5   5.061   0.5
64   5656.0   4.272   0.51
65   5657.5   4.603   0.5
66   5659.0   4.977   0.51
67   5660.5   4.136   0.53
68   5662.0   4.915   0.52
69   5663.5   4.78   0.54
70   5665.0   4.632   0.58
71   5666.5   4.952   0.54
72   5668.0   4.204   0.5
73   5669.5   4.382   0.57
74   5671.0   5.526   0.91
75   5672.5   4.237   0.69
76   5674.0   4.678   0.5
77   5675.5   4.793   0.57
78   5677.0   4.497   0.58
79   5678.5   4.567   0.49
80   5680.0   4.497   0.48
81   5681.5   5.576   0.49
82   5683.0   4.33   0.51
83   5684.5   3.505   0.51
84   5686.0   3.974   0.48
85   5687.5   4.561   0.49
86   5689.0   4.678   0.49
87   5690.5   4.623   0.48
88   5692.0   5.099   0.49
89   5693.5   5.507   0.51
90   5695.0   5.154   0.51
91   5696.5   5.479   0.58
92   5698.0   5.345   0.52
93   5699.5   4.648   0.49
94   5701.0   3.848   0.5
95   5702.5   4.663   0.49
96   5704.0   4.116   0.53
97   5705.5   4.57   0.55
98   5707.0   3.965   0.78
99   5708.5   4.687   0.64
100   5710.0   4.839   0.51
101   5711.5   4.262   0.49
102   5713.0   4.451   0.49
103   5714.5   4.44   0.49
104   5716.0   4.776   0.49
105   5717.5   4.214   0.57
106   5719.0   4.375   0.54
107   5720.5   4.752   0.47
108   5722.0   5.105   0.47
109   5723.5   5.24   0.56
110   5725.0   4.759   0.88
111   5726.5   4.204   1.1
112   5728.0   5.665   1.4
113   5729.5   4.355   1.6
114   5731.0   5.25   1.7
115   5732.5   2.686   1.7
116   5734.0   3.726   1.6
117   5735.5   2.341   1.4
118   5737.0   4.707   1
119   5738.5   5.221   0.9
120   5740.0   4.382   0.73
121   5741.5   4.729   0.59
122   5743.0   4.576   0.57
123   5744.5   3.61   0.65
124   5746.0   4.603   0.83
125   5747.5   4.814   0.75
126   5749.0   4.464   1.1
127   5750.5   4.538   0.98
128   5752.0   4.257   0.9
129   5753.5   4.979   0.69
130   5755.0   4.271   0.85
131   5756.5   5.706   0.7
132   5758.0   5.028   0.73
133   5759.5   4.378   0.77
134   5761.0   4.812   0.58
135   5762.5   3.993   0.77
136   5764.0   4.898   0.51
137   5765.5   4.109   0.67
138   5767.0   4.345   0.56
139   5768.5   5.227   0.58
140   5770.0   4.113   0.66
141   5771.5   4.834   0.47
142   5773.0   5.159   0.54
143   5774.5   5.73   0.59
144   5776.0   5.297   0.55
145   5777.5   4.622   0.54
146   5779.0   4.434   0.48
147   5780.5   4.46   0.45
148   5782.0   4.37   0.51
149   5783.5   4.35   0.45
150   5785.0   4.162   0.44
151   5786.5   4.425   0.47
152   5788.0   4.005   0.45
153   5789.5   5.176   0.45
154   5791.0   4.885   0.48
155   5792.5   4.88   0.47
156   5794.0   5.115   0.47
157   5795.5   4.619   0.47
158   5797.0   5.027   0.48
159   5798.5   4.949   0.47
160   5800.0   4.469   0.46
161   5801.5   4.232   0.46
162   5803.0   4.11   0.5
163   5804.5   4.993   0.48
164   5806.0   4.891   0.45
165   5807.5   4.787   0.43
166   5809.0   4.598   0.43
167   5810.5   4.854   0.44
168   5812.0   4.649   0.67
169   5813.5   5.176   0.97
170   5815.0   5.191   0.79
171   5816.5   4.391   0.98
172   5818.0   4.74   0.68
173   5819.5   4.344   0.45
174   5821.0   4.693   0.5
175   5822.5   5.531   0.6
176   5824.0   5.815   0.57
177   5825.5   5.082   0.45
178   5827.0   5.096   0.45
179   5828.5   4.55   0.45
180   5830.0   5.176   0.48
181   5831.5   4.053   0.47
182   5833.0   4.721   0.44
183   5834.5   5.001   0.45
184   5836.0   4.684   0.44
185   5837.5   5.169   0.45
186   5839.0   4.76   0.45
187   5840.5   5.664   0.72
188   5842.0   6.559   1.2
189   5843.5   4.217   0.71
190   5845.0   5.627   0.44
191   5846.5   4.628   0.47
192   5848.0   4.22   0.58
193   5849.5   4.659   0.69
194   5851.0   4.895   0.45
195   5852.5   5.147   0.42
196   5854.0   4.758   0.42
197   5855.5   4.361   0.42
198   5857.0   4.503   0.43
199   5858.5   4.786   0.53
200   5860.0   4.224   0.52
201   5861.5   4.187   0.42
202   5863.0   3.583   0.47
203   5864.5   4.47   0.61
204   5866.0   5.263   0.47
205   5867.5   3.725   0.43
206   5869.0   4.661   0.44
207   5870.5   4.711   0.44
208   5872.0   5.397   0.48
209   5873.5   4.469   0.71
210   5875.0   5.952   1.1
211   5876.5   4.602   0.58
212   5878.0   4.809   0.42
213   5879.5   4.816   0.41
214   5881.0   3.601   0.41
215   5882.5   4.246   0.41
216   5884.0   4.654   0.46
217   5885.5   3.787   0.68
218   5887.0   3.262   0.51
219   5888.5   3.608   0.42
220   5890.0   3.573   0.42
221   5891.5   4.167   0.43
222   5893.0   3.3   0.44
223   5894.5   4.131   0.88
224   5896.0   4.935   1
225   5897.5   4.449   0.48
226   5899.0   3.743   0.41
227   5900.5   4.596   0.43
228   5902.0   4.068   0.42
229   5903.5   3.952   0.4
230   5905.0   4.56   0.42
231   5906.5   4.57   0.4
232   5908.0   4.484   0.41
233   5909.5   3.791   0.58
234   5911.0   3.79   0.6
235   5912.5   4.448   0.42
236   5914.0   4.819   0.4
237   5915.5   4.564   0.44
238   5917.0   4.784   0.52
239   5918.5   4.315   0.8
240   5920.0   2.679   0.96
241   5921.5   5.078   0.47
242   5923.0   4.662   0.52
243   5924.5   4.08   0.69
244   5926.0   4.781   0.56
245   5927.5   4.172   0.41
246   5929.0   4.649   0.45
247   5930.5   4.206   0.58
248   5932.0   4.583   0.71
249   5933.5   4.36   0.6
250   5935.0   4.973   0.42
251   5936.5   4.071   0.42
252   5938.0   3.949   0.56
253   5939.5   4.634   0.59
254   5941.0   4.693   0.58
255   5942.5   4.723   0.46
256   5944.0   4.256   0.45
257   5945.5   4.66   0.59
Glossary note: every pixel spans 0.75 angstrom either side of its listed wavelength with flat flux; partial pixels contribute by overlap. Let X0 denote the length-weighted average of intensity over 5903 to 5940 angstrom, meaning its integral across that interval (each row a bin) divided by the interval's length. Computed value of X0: 4.36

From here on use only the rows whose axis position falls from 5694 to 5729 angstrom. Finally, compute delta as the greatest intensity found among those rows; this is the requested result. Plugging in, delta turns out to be 5.665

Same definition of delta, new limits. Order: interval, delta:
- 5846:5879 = 5.952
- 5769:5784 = 5.73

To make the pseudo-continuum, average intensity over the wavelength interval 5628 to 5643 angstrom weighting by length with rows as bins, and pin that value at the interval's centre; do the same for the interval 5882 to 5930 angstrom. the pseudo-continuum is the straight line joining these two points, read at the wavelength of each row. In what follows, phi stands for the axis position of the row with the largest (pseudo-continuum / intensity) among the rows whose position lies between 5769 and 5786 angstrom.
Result 5770.0 angstrom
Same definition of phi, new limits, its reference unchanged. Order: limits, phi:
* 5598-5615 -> 5612.5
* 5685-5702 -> 5701.0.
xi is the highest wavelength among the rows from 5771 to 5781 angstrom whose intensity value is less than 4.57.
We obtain 5780.5 angstrom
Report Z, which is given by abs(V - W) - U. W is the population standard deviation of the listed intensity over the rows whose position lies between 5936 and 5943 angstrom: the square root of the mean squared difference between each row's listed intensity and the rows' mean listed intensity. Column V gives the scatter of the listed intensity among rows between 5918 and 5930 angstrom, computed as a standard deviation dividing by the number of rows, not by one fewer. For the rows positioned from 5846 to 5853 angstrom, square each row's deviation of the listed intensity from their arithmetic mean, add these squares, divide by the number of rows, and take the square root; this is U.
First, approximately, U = 0.31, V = 0.688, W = 0.33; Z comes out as 0.05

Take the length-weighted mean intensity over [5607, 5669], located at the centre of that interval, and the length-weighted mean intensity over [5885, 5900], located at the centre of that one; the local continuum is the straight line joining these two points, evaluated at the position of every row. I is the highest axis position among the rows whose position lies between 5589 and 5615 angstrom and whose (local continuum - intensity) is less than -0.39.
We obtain 5614.0 angstrom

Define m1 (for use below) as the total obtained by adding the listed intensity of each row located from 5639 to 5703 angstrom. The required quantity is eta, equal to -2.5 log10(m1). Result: -5.7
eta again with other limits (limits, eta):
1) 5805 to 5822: -4.3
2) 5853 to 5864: -3.7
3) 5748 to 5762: -4.1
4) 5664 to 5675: -3.8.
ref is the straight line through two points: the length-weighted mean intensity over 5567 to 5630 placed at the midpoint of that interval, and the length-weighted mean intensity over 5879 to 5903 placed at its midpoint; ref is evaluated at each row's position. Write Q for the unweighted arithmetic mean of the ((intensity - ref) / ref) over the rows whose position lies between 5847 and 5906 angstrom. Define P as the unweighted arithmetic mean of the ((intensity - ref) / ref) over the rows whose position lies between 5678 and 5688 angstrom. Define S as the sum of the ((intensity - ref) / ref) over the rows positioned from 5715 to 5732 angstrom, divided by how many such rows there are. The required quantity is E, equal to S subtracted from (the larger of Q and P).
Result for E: -0.017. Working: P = -0.011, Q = 0.07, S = 0.09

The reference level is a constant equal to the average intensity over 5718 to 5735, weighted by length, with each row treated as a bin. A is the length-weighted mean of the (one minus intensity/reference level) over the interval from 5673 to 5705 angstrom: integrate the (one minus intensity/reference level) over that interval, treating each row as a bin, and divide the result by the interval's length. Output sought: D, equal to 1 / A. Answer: -30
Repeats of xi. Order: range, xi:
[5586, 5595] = 5594.5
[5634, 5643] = 5638.0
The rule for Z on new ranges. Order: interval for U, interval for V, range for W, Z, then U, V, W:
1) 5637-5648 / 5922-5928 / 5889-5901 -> -0.25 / 0.46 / 0.302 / 0.51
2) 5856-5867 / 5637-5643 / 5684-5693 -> -0.25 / 0.48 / 0.290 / 0.52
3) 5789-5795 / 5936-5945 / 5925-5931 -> -0.09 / 0.13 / 0.310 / 0.27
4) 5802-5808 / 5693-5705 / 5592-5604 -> -0.24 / 0.35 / 0.590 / 0.49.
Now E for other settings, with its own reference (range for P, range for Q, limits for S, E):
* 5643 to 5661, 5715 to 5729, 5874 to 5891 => 0.040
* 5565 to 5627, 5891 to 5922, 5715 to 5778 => 0.001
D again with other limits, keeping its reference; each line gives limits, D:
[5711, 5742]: 75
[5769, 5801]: -23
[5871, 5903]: 20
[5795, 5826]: -15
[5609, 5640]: -123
